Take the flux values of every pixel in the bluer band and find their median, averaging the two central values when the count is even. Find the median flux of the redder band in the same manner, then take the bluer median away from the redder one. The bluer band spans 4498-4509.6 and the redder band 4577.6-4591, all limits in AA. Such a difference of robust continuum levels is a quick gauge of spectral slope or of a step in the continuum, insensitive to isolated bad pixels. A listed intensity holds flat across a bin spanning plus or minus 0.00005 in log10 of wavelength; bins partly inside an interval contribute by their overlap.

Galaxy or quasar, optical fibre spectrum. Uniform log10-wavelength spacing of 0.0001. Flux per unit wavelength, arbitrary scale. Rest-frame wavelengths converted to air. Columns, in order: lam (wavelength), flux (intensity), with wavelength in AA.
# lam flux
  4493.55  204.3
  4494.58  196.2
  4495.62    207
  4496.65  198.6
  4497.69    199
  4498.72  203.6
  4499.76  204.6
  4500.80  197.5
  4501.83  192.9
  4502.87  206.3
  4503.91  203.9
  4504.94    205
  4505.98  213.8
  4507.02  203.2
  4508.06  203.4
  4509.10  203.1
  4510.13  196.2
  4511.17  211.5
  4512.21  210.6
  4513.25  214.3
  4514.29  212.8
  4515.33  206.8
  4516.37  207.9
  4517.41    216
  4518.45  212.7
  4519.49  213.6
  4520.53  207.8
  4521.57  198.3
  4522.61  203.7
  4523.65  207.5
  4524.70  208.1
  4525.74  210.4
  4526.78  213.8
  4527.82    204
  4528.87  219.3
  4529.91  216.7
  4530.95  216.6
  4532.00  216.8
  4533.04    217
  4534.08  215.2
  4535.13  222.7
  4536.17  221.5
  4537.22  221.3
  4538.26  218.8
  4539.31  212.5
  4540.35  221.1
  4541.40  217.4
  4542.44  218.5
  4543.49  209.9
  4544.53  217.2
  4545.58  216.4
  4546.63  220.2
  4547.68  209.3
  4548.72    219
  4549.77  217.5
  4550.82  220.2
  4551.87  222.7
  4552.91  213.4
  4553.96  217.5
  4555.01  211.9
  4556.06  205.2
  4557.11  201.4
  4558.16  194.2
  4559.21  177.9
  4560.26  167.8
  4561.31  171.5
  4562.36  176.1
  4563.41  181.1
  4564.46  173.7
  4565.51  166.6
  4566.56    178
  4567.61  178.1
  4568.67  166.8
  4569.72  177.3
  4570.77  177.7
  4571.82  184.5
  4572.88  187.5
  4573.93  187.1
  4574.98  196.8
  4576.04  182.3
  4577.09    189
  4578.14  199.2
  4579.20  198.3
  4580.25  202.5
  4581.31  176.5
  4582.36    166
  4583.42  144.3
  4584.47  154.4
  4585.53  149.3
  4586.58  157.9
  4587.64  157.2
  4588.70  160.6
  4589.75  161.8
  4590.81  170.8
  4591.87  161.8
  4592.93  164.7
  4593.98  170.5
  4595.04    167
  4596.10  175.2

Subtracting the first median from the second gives -42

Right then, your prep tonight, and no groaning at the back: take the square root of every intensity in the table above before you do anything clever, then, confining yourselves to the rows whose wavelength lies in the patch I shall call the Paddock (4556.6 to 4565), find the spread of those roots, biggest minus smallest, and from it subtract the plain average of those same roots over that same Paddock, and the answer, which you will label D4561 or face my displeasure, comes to -12.2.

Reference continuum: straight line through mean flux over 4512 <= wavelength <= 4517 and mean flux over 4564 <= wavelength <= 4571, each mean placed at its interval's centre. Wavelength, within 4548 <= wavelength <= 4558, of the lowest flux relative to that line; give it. 4557.11 AA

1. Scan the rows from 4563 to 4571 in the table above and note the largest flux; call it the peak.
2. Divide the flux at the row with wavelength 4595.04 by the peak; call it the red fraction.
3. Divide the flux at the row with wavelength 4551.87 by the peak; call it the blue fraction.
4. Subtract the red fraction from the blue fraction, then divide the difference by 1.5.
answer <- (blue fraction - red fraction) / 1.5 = 0.21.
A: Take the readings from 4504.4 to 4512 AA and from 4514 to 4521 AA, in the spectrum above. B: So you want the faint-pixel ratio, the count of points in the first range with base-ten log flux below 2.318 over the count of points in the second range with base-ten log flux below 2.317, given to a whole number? 5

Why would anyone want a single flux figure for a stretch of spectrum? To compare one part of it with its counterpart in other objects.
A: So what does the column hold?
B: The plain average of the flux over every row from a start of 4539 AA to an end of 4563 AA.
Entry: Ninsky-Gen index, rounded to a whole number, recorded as 207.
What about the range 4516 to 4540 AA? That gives 213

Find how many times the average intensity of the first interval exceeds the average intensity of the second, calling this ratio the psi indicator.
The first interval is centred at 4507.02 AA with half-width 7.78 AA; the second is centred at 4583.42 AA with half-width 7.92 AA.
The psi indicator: 1.20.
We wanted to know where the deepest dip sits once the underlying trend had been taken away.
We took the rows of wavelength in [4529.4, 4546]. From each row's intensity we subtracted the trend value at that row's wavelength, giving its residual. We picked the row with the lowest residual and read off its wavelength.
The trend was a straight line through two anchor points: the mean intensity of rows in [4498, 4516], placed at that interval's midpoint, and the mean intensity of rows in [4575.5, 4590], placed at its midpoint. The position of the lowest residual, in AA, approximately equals 4543.49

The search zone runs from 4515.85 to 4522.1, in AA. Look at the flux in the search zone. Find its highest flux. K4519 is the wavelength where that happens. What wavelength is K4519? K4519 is 4517.41 AA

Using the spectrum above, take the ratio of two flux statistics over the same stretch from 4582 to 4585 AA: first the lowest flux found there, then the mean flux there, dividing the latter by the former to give 1.07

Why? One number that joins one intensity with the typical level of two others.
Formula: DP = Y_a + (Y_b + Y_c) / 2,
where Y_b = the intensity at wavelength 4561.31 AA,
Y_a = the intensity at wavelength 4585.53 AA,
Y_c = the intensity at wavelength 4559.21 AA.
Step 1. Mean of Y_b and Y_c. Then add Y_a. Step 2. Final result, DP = 324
